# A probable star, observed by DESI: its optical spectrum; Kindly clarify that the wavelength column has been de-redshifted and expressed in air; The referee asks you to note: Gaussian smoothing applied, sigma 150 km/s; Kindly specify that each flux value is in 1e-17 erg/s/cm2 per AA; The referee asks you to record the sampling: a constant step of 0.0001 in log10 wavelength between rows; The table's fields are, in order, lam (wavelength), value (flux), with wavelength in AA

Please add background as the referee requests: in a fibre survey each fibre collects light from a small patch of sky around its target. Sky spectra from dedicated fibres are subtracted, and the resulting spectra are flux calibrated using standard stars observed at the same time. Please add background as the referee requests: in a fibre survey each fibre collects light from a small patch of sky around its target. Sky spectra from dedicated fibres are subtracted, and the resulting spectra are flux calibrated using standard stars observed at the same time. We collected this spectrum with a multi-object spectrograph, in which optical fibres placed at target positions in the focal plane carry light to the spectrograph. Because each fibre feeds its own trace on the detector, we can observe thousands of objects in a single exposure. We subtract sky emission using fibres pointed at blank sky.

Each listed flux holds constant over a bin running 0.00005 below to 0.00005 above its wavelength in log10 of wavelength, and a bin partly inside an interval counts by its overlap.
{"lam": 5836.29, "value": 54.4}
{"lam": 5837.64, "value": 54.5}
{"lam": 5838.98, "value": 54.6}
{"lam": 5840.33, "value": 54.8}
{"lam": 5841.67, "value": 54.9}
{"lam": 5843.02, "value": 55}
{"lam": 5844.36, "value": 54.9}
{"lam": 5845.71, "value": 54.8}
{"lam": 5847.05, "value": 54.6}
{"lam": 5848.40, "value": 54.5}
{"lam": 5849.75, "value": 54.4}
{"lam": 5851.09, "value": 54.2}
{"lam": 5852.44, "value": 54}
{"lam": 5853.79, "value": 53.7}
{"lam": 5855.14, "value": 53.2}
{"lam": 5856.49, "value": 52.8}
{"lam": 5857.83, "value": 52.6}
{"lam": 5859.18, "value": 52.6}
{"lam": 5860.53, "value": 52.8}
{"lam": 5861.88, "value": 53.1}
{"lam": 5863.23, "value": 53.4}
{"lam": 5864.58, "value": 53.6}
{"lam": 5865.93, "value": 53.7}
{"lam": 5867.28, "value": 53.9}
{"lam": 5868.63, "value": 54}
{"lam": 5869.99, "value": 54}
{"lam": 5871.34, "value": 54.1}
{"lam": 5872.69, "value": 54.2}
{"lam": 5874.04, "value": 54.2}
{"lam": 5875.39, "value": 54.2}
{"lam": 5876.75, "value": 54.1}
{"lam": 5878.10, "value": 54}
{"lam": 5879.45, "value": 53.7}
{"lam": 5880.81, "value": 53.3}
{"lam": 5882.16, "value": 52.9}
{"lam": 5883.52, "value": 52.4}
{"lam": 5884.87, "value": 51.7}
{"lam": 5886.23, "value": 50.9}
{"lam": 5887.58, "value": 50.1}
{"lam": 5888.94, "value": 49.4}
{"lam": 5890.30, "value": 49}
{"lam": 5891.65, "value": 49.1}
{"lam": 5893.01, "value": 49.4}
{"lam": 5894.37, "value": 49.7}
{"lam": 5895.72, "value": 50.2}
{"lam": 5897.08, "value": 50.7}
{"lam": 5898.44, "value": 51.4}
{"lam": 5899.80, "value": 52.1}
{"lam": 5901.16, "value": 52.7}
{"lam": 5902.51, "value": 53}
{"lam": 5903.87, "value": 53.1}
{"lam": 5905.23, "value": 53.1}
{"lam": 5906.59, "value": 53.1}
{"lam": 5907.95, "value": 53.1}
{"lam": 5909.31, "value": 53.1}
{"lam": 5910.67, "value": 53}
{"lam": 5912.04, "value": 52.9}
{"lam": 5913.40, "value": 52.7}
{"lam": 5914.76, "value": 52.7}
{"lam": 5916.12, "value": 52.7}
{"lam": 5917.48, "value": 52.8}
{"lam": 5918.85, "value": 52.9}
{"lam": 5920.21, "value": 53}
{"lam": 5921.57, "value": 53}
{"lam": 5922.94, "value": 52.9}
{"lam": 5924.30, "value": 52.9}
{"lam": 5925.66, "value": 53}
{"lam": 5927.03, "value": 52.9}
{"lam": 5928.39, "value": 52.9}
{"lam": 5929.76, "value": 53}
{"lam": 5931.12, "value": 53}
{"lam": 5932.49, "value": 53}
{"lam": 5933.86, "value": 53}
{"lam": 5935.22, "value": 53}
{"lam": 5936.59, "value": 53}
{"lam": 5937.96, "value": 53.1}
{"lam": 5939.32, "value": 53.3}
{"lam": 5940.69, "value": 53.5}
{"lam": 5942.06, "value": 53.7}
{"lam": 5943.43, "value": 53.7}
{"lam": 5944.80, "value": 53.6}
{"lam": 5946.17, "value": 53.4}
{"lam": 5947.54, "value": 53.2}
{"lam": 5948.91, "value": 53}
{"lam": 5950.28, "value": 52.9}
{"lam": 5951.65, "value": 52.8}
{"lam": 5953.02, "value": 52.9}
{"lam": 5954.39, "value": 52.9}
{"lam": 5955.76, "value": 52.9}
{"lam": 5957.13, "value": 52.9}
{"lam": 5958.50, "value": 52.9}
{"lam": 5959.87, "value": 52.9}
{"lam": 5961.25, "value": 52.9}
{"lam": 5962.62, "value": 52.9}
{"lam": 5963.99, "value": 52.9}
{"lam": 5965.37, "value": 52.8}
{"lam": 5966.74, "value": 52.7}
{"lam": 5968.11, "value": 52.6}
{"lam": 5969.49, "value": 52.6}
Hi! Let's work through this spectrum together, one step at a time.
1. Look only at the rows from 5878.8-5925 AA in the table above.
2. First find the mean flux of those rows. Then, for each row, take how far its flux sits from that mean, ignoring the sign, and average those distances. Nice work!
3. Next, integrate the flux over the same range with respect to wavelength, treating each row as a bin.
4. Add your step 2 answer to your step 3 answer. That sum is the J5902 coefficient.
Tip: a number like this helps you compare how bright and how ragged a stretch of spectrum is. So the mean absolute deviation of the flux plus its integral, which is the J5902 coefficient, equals 2405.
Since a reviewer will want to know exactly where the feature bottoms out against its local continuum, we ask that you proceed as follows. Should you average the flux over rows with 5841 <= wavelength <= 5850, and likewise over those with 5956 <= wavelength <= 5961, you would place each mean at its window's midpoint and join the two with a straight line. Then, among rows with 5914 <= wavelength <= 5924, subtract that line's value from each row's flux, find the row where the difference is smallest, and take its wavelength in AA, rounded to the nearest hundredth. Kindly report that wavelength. 5914.76 AA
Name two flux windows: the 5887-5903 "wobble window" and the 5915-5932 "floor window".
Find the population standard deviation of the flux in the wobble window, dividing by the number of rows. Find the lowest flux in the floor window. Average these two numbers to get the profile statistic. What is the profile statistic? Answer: 27.0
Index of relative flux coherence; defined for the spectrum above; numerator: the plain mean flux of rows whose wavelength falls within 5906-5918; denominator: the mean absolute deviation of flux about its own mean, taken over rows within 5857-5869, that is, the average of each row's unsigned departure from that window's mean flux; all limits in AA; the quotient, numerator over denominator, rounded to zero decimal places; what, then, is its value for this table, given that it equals 113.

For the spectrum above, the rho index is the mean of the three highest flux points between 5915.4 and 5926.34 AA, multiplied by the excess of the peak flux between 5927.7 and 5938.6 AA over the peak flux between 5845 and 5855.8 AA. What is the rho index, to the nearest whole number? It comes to -90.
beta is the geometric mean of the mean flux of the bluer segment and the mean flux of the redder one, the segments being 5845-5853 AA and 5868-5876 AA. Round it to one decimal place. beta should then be 54.3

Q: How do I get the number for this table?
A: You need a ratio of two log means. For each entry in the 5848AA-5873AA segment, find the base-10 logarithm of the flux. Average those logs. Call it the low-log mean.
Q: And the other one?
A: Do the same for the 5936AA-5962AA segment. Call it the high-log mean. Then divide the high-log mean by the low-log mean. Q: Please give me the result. 1.00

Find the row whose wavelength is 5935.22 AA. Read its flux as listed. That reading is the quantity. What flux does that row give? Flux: 53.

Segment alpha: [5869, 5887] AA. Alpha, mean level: 53.4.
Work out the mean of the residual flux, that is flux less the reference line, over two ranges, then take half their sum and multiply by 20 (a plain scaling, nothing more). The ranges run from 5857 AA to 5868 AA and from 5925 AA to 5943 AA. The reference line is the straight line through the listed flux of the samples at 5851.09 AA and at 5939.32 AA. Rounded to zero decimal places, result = -11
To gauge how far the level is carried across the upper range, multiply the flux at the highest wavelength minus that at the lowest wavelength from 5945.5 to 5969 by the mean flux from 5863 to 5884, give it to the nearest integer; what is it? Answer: -43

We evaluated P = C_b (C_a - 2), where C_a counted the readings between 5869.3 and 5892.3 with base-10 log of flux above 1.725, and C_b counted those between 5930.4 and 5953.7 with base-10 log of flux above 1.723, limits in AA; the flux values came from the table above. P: 112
